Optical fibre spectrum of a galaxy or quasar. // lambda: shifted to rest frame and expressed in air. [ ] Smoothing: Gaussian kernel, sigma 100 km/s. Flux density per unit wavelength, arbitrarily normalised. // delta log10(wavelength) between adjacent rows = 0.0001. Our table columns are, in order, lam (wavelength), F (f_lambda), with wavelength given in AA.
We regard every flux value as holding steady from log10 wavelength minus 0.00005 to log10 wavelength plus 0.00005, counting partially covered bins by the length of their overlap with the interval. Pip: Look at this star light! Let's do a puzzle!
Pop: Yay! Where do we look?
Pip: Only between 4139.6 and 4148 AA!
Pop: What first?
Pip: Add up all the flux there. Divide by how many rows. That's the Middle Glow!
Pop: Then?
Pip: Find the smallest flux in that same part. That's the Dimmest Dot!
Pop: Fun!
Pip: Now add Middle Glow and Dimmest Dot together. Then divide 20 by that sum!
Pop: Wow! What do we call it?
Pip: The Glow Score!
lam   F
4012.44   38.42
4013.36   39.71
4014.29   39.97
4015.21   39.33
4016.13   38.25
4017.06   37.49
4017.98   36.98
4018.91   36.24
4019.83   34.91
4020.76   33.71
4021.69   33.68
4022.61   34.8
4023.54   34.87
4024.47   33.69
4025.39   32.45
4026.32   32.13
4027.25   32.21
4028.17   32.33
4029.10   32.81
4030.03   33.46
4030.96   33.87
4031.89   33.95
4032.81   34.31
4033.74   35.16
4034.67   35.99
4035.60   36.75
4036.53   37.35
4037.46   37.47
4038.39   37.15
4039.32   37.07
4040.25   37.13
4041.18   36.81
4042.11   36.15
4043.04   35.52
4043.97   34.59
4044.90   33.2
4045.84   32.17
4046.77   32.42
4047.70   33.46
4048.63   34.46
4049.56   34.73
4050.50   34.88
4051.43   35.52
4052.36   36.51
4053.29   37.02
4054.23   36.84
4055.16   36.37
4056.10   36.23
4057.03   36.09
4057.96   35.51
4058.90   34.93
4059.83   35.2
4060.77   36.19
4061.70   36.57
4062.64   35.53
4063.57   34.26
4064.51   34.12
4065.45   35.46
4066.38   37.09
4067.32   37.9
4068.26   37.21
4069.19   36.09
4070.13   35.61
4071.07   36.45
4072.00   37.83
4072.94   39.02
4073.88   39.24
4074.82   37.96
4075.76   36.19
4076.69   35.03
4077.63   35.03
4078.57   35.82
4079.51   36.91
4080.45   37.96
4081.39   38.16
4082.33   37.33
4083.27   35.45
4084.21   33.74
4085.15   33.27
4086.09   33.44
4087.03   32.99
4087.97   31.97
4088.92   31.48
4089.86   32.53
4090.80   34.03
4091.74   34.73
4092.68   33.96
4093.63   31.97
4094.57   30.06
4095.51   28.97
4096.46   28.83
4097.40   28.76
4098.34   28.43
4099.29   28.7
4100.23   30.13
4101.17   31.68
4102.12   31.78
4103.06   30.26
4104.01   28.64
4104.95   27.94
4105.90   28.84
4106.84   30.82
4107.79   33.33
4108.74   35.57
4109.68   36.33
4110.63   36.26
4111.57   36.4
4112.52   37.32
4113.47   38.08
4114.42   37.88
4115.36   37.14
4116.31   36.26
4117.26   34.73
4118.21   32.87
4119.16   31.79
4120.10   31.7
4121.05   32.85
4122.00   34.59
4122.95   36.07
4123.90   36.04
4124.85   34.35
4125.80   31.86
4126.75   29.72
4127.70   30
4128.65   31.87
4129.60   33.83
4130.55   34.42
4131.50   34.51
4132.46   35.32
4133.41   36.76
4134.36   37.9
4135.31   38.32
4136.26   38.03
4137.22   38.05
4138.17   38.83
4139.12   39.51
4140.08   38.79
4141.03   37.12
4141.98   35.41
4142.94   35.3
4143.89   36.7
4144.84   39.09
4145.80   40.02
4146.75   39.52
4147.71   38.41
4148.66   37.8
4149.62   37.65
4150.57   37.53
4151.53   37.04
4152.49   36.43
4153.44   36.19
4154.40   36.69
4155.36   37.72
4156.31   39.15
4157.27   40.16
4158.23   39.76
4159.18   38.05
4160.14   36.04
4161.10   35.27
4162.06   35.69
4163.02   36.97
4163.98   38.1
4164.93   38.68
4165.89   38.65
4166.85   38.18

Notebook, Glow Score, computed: 0.274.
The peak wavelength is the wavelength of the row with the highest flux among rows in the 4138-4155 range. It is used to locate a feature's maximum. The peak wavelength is 4145.80 AA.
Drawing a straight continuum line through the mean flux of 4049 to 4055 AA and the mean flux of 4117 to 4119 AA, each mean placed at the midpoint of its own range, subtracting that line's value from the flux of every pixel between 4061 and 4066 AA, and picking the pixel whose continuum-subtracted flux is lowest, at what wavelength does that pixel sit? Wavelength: 4064.51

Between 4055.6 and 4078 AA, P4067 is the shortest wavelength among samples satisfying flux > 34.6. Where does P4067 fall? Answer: 4056.10 AA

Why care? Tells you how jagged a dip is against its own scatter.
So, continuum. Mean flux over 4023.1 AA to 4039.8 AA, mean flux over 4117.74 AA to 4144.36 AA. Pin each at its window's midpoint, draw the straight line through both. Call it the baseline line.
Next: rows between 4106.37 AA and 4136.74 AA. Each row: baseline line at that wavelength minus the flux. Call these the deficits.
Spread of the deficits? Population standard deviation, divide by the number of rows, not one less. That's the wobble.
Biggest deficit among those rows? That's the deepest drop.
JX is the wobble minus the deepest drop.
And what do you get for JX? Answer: -3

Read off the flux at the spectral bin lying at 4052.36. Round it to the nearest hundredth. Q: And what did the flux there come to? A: 36.51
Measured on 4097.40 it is 28.76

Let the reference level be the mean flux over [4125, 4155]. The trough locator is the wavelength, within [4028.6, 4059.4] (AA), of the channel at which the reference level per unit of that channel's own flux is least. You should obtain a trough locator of 4037.46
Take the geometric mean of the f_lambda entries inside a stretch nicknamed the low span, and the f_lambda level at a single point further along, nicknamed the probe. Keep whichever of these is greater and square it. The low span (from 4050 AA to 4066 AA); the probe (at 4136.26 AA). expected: 1446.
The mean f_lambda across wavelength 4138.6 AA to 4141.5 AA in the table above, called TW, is 38.5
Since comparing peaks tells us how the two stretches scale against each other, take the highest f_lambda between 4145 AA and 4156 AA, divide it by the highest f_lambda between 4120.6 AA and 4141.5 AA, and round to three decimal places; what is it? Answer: 1.013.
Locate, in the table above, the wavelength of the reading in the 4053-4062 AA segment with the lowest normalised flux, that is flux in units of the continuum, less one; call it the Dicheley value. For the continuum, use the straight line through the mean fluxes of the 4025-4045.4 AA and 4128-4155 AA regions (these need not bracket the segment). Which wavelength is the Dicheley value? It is 4058.90 AA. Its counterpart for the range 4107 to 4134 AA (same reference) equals 4126.75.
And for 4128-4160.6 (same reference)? 4128.65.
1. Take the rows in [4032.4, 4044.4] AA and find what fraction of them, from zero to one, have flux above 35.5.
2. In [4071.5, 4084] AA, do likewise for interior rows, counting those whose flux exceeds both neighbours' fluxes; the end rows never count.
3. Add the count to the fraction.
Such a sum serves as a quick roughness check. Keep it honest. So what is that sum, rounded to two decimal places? 2.77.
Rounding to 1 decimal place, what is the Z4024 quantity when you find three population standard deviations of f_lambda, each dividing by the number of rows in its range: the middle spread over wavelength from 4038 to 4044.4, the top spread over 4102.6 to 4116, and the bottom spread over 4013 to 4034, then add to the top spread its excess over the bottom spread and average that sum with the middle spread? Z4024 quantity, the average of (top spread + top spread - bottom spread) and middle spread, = 2.9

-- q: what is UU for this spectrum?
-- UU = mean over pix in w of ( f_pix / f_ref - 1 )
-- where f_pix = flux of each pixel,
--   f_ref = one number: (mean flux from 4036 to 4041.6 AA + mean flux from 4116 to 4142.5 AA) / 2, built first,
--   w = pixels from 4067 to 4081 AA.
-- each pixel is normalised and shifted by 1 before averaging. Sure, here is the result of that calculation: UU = 0.023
